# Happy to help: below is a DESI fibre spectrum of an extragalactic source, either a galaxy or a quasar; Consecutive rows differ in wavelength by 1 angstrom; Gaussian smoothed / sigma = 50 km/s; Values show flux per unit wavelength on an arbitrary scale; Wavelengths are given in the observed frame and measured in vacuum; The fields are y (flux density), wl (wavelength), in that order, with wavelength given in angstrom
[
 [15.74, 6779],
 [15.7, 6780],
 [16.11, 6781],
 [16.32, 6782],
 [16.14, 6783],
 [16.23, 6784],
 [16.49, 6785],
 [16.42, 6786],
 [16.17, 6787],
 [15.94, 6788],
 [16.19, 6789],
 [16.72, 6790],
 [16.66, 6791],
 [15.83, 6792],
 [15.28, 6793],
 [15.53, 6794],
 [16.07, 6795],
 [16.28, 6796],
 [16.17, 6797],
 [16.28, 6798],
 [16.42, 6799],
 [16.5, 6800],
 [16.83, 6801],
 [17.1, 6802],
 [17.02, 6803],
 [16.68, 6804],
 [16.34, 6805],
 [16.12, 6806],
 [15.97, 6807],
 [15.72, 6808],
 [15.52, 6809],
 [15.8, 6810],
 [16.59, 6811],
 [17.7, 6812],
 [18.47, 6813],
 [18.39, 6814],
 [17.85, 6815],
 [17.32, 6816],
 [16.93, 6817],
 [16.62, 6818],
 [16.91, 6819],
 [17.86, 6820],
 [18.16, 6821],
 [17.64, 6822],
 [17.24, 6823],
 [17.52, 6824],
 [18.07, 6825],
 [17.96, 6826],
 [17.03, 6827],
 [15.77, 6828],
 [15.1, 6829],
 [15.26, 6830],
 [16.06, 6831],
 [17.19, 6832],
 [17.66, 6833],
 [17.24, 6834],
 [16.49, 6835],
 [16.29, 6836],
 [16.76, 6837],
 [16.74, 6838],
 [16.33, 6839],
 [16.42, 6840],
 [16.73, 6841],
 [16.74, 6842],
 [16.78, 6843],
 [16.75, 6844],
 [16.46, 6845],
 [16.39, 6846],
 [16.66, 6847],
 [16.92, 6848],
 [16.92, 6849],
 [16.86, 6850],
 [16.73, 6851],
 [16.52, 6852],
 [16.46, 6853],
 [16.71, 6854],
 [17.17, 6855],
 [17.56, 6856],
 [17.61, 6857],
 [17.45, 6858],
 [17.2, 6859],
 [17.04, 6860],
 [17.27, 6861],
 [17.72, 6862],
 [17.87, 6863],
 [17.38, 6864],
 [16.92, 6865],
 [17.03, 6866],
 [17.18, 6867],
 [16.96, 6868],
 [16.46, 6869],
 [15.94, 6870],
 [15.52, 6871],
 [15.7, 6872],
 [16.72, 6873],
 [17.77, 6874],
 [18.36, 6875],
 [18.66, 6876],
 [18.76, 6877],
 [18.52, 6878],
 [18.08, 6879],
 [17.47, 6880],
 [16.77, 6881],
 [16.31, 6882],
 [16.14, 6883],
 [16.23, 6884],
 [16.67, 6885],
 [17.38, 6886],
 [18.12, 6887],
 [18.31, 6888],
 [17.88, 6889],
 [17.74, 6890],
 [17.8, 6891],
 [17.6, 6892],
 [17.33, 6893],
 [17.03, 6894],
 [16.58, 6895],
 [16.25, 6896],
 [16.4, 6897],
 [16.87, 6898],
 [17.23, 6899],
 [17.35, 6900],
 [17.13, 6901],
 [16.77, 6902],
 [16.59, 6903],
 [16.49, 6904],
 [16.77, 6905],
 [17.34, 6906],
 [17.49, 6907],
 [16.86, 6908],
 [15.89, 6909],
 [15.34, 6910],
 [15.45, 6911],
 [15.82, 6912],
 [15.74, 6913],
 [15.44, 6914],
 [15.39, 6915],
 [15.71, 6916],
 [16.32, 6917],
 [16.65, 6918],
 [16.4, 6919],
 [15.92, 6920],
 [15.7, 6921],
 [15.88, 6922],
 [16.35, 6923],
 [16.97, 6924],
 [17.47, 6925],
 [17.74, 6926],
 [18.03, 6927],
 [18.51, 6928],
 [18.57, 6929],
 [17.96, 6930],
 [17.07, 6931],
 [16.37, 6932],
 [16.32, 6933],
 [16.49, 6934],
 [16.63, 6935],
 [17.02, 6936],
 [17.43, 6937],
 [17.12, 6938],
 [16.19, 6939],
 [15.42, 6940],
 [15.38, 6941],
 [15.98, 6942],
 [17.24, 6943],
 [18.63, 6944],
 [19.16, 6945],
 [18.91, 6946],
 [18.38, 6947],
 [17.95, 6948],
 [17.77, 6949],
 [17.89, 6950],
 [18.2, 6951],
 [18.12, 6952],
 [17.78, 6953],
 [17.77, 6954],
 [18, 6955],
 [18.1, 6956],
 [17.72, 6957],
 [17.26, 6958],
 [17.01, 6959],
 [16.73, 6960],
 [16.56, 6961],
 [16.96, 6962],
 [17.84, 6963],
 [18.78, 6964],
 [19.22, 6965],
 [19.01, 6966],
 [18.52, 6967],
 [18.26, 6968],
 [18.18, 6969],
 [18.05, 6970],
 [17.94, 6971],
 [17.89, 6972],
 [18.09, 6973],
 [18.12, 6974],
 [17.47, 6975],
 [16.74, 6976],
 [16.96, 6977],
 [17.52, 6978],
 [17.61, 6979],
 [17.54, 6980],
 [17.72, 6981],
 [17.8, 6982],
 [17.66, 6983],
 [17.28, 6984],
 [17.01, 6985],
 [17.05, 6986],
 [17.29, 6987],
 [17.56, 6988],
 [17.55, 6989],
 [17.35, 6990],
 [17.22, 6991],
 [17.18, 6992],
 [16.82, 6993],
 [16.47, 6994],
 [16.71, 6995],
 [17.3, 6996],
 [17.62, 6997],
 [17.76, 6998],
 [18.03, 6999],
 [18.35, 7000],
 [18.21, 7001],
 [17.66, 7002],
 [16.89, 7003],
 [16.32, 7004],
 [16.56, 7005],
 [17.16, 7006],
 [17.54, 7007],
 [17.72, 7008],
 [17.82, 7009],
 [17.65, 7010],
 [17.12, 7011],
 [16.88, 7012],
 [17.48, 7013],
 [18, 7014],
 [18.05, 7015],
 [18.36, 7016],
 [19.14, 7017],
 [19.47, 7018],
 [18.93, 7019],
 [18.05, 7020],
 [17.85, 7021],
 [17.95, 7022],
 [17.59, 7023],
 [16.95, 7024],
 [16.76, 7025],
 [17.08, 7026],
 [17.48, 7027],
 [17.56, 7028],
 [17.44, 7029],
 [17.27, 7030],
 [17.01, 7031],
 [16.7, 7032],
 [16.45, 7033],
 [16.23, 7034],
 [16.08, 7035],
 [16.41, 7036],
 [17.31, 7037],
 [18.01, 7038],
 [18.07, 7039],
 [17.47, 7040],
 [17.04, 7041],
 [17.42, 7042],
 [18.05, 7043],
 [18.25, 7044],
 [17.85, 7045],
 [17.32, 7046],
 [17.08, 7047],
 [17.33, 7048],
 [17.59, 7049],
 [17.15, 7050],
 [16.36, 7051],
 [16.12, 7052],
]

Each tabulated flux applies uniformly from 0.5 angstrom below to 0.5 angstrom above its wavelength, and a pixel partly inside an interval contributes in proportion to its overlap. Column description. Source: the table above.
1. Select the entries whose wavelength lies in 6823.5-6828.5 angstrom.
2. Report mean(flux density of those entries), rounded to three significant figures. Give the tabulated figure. 17.3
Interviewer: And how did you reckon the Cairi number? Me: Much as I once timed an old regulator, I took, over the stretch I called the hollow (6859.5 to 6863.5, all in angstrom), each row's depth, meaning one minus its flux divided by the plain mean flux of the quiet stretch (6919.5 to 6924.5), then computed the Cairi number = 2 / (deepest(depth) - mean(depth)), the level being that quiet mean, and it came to 74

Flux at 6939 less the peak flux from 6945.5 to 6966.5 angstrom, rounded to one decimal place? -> -3.0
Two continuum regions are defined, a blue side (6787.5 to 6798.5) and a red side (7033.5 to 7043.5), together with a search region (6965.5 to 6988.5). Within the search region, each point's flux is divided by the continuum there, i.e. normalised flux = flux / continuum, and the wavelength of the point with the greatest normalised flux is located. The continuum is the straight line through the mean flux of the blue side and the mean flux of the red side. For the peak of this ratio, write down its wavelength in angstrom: 6966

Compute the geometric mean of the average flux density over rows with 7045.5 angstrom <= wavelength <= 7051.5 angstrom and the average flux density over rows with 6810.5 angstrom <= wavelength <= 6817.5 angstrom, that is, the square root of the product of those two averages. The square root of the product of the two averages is 17.4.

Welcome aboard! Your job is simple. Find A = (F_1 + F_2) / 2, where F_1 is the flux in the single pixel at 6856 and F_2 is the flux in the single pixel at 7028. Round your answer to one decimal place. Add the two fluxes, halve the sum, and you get 17.6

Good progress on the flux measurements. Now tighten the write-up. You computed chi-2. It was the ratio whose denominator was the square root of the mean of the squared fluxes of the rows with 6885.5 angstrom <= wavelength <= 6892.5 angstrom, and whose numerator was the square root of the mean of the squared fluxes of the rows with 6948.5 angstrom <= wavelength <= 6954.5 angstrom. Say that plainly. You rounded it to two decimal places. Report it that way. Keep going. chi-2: 1.00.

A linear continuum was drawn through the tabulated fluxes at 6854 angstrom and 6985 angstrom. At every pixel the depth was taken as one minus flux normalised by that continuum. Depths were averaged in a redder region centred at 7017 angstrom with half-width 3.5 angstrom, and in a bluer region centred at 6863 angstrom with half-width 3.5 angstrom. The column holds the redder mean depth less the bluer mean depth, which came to -0.052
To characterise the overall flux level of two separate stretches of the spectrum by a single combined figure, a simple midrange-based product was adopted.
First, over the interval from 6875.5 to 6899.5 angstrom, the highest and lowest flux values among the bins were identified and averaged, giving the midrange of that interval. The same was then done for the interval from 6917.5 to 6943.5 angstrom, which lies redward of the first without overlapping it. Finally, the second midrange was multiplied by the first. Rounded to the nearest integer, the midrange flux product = 296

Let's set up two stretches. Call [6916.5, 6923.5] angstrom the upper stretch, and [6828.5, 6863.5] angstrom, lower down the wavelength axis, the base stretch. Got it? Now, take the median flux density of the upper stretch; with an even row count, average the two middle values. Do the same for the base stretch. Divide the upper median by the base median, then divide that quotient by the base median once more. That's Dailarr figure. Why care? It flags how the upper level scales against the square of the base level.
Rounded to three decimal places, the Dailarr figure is 0.058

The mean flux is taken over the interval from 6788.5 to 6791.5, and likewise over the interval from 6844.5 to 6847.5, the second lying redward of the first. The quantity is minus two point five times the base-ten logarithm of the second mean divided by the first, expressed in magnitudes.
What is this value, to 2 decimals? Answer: 0.00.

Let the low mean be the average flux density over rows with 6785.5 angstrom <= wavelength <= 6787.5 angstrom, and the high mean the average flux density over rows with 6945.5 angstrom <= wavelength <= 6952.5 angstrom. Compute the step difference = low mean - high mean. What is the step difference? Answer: -1.9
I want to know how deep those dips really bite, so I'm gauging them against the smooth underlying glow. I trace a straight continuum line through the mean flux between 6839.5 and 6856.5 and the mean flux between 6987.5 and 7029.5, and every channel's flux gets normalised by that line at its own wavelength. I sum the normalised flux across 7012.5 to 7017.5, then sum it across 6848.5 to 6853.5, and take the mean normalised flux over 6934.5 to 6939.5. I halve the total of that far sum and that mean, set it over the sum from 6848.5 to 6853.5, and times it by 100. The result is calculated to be 61.8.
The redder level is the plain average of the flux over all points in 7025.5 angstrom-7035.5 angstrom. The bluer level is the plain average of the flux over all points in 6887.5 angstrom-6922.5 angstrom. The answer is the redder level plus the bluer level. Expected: 33.5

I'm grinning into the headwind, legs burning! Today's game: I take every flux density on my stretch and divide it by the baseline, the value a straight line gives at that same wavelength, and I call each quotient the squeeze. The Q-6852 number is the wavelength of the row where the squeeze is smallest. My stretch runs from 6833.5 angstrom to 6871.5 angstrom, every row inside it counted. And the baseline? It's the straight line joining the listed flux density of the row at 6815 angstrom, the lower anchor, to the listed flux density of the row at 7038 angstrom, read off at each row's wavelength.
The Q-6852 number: 6871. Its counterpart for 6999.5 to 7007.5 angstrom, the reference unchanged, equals 7004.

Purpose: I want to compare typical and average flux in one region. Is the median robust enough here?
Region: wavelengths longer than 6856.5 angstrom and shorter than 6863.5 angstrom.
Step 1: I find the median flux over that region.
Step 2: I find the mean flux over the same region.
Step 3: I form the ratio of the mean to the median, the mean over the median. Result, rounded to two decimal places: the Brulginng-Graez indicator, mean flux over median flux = 1.00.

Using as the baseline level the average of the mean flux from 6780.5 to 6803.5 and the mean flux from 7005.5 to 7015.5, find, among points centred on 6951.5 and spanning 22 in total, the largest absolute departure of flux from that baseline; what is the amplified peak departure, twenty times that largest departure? 45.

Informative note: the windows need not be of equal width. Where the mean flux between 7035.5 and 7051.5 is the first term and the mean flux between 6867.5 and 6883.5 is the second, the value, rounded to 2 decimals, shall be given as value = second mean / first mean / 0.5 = 1.97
